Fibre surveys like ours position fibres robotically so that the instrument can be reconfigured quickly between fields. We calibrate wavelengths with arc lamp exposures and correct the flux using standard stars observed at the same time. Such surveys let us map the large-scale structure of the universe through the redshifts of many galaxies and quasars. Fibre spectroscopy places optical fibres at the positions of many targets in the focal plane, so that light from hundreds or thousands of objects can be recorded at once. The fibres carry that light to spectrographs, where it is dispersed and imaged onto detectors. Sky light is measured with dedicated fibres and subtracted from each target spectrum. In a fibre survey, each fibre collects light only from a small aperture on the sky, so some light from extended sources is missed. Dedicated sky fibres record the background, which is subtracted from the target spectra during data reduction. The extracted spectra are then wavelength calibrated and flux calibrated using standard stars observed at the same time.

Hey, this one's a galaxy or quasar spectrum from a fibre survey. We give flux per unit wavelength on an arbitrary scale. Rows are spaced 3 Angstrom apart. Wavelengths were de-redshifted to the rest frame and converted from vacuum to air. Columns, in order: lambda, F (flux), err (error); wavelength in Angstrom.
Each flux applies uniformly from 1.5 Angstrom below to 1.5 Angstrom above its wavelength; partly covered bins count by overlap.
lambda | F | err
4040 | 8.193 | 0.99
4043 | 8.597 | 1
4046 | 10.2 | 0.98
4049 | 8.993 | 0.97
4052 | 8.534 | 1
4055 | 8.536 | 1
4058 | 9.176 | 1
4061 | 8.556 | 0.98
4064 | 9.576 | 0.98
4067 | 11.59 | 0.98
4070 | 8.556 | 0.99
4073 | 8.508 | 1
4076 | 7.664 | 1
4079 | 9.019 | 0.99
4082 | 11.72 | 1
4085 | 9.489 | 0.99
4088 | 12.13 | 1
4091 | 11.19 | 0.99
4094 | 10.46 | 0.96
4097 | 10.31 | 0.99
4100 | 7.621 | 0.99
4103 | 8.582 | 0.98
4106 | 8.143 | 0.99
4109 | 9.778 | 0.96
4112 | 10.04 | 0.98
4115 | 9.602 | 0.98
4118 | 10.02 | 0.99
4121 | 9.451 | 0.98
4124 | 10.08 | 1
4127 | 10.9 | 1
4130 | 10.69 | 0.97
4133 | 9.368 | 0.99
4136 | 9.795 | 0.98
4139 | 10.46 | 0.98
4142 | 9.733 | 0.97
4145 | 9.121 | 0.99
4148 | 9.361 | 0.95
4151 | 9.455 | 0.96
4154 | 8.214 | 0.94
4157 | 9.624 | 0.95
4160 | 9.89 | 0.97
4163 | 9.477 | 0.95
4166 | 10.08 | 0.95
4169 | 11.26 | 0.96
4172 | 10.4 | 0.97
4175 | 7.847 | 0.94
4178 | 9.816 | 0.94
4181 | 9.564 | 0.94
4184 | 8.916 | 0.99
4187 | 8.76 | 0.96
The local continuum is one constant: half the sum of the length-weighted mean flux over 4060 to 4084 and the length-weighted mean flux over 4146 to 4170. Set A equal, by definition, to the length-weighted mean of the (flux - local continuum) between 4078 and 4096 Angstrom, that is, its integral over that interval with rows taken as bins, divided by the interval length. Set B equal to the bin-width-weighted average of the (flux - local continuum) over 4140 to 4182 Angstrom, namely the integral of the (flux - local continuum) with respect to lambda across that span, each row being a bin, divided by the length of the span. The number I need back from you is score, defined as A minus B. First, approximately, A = 1.2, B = 0.05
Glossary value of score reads 1.1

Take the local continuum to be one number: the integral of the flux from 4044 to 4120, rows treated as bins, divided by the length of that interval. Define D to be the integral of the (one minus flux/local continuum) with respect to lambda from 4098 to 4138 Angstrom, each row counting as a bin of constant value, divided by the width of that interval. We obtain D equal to -0.005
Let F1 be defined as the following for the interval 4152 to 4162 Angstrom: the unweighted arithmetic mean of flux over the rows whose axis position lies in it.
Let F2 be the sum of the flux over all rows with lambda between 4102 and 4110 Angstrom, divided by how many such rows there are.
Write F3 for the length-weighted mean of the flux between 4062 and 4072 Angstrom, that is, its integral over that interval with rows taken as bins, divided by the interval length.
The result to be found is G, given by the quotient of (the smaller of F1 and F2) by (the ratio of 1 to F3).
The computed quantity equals 86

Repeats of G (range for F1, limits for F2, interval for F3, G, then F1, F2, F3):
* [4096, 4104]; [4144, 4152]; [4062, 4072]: 86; 8.8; 9.3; 9.8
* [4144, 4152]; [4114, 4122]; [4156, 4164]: 90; 9.3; 9.7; 9.7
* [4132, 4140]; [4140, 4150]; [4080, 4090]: 104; 9.9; 9.4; 11.0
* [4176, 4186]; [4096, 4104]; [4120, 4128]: 90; 9.4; 8.8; 10.1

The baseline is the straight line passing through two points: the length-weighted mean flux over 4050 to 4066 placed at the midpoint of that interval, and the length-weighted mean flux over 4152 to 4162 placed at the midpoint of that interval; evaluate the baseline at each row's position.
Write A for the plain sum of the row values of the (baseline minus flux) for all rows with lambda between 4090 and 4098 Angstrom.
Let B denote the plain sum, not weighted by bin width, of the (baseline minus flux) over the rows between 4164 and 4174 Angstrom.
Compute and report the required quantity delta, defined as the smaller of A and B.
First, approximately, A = -5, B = -3.8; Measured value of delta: -4.7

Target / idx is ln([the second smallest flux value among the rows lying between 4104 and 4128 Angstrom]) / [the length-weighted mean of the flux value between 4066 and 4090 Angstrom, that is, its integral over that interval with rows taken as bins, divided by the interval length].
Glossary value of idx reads 0.229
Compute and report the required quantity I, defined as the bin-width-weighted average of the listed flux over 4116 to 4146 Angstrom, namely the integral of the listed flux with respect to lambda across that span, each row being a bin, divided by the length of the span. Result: 10.0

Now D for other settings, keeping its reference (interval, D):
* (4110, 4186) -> -0.022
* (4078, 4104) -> -0.062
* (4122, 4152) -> -0.040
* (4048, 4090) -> 0.006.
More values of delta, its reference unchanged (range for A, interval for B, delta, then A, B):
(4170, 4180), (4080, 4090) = -6.2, 0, -6.2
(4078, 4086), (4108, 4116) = -3.1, -3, -2.0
